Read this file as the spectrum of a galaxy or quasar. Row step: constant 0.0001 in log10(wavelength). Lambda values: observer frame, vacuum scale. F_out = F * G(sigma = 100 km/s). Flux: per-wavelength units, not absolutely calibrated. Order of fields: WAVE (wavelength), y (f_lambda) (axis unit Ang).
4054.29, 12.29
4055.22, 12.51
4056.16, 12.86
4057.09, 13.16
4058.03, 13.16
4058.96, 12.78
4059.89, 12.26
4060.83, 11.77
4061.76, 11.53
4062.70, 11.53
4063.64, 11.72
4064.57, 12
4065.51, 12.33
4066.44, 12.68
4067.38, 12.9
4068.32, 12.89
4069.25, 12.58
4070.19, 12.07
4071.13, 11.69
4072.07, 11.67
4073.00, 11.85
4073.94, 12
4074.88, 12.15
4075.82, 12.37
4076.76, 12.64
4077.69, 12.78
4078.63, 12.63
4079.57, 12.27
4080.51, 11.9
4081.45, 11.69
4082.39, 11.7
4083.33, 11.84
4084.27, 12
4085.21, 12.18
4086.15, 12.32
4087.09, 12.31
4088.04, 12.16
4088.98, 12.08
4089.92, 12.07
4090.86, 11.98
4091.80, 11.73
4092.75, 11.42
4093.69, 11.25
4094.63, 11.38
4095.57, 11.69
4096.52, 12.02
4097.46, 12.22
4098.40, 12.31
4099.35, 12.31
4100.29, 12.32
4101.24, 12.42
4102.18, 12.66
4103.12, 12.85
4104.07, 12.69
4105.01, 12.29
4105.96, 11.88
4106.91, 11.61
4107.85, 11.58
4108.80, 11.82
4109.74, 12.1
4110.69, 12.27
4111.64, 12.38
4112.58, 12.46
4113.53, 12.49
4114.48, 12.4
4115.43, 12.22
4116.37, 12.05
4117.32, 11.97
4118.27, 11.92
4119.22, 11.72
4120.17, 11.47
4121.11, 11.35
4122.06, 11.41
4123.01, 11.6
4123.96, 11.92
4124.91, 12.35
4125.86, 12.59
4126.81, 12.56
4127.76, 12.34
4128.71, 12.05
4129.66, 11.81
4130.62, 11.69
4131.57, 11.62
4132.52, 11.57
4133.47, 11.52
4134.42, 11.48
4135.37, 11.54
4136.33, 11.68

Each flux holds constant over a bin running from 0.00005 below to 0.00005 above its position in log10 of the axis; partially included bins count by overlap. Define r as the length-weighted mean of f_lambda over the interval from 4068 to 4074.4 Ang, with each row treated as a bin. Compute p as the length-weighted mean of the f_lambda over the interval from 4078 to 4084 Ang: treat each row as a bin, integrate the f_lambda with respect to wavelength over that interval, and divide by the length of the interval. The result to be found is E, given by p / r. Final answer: 0.99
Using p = 12.0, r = 12.1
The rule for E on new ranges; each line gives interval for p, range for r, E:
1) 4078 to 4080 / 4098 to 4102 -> 1.01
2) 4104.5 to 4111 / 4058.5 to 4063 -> 1.00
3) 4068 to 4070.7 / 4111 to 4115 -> 1.01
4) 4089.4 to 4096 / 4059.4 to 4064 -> 0.99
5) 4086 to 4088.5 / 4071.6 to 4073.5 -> 1.04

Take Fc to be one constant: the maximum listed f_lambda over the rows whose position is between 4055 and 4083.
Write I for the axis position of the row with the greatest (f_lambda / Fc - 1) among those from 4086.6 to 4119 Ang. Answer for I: 4103.12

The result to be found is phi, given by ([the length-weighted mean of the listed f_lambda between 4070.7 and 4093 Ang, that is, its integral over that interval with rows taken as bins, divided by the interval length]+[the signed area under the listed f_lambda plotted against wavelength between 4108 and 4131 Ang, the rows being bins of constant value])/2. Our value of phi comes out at 144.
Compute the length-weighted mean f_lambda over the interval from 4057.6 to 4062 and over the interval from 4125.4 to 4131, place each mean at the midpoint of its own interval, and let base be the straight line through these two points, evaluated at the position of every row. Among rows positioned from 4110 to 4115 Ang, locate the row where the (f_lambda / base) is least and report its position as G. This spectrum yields 4110.69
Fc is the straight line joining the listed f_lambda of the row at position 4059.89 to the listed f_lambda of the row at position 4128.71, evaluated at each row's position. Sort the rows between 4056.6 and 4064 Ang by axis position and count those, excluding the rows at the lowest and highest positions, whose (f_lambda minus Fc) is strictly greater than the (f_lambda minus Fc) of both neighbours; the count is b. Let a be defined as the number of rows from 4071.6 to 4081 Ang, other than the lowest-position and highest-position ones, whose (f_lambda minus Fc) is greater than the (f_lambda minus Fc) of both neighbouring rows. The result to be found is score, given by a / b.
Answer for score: 1.0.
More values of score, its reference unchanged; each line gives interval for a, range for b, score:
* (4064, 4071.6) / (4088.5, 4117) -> 0.5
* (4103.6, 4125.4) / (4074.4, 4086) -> 1.0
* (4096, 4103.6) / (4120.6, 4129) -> 0.0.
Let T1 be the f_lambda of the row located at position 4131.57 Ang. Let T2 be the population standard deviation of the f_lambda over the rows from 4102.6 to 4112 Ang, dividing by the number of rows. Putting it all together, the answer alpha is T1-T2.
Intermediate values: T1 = 11.62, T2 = 0.41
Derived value 11.2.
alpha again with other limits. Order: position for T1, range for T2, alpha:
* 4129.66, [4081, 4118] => 11.4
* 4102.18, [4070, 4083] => 12.3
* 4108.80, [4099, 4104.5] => 11.6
